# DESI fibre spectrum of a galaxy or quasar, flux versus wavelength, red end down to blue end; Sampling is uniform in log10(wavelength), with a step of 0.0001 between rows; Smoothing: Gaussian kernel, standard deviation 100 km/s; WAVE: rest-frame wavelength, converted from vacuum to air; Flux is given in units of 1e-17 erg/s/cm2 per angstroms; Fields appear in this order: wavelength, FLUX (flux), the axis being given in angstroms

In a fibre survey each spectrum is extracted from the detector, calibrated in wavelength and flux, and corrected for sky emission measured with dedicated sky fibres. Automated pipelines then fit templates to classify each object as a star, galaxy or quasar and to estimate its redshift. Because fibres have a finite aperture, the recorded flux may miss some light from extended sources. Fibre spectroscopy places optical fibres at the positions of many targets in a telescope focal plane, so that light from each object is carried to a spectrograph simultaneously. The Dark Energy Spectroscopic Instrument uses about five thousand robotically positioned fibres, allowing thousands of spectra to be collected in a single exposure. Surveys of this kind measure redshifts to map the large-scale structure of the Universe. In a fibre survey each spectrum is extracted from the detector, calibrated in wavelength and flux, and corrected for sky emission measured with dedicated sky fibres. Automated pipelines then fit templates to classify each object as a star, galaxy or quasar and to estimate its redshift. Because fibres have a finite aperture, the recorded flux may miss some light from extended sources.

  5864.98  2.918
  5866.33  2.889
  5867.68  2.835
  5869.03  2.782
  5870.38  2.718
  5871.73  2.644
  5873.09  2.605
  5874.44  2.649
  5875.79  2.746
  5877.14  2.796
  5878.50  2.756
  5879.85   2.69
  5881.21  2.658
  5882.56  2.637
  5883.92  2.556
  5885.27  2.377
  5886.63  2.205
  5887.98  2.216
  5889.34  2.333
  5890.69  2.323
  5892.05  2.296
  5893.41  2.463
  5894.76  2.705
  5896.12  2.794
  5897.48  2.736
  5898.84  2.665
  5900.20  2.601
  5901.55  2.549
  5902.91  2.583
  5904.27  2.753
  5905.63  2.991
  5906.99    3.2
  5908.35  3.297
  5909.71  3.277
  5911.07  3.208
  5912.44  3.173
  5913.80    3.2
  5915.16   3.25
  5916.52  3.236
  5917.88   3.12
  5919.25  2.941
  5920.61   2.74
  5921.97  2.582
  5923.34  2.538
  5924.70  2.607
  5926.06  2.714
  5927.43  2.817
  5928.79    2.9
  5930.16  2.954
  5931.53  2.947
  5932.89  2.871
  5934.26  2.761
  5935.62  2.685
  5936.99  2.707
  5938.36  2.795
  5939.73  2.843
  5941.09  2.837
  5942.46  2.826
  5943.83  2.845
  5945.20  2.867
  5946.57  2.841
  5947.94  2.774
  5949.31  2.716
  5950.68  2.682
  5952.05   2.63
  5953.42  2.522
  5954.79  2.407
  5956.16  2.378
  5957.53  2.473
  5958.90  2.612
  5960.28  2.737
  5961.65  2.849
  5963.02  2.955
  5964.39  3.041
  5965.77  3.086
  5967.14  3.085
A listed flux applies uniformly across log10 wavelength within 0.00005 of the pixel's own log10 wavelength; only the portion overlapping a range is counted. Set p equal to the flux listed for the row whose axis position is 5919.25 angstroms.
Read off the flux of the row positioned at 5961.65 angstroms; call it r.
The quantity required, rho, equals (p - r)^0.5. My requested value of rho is 0.30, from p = 2.941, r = 2.849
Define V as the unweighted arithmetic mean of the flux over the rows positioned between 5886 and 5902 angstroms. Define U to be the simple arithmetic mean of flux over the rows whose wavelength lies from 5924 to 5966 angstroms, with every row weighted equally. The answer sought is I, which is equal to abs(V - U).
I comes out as 0.27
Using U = 2.76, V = 2.49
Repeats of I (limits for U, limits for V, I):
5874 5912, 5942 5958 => 0.02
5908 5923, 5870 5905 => 0.51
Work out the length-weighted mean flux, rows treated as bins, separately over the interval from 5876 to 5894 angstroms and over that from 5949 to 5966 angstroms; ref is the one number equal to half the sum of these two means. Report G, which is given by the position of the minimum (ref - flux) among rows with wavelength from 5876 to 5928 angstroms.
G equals 5908.35 angstroms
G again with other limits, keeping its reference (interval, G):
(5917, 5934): 5917.88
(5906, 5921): 5908.35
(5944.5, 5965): 5964.39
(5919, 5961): 5930.16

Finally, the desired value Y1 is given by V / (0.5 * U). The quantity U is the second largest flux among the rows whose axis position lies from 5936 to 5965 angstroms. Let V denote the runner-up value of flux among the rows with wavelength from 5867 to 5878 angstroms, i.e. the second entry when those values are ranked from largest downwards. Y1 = 1.89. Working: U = 2.955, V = 2.796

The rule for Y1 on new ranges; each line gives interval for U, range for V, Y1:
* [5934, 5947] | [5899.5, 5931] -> 2.30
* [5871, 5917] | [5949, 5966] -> 1.86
